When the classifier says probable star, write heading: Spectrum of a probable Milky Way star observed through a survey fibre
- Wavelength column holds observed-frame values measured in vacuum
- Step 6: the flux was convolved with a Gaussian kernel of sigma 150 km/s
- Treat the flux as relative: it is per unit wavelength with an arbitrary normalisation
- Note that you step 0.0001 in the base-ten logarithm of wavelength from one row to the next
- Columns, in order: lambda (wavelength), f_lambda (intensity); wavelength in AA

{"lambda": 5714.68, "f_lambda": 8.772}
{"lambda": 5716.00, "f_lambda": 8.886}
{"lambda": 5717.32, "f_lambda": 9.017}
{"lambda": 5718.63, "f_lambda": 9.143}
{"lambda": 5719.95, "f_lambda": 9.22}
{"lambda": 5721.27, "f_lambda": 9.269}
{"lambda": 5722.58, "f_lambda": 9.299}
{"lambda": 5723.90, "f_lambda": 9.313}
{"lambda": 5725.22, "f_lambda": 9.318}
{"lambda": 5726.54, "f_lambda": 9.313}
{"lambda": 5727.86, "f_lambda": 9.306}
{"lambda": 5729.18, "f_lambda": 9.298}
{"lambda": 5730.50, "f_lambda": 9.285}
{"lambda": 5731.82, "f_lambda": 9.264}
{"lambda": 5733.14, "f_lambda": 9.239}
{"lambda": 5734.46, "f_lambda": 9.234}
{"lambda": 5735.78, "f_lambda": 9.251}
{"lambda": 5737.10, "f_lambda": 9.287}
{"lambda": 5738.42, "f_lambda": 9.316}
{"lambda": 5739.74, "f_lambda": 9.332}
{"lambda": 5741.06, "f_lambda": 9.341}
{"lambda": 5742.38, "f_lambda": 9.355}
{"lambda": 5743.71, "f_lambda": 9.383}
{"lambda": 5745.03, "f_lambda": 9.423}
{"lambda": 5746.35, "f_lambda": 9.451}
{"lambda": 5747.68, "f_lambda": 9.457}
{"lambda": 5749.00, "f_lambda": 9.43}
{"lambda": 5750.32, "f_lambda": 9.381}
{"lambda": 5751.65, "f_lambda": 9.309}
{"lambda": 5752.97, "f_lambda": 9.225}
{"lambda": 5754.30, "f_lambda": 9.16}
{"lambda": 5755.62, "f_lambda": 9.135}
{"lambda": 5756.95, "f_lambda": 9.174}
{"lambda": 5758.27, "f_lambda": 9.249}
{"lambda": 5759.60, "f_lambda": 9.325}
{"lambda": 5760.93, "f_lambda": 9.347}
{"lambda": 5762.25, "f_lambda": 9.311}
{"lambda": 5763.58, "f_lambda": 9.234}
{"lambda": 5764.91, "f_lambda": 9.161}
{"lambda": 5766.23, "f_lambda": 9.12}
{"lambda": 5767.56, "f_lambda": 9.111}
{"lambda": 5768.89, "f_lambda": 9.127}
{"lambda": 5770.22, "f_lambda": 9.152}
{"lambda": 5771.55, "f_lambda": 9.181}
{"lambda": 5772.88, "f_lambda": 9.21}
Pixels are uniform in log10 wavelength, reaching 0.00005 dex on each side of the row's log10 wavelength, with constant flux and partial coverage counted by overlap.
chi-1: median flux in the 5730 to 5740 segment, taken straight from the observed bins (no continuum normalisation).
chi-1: 9.27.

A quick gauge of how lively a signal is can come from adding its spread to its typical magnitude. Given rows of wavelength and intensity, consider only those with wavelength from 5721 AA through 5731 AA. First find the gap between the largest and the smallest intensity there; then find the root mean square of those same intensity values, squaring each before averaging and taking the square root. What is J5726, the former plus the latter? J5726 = 9.35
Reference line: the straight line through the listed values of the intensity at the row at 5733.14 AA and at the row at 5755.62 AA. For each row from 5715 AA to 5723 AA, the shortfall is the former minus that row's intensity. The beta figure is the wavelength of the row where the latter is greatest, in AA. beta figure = 5716.00 AA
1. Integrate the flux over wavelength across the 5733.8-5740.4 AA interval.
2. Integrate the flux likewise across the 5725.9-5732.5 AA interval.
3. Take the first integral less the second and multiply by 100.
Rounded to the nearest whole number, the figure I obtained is 2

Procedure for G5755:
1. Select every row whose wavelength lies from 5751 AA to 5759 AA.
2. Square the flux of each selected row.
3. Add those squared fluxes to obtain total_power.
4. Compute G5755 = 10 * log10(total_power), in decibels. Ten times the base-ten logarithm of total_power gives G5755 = 27.07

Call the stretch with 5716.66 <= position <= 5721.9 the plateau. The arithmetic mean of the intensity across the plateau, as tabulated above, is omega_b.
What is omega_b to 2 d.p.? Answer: 9.16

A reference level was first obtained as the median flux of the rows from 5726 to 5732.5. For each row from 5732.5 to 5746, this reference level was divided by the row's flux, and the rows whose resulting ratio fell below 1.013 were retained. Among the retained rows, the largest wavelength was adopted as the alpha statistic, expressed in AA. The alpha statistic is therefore 5745.03 AA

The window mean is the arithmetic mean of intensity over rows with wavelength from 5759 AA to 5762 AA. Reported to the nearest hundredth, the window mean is 9.34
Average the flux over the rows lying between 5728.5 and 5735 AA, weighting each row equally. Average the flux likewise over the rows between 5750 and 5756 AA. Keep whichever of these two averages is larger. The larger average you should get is 9.26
